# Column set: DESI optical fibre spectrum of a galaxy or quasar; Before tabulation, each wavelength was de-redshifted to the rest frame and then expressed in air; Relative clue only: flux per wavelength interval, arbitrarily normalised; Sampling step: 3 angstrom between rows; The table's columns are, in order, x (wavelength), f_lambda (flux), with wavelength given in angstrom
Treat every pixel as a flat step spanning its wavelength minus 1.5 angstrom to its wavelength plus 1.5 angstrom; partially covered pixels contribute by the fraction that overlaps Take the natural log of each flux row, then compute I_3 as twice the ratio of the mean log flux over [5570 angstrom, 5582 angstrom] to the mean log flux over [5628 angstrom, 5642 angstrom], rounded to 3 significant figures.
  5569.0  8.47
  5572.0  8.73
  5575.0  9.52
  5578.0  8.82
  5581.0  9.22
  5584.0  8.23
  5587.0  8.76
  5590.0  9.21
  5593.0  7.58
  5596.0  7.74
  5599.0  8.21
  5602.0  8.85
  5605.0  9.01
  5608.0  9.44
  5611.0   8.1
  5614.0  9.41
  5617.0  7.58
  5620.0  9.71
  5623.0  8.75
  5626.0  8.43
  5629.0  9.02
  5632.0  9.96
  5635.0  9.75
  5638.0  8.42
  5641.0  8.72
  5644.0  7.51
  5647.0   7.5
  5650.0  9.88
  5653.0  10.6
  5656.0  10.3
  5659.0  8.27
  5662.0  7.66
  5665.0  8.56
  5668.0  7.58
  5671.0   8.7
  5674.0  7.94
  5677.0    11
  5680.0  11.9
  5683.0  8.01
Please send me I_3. 1.99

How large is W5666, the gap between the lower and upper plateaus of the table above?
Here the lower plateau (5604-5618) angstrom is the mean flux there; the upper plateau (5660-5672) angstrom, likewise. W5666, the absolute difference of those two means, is 0.6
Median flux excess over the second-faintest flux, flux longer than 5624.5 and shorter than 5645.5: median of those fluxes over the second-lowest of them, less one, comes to 0.036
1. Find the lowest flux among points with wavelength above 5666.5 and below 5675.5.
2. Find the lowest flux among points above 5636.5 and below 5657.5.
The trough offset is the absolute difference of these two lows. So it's 0.1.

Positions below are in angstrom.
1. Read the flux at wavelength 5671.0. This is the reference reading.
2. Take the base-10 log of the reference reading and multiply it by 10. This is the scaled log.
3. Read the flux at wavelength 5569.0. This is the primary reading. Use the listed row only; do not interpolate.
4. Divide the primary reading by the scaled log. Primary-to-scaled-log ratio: 0.90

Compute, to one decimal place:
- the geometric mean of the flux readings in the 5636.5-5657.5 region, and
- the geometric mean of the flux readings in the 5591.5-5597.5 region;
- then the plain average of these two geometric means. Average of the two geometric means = 8.3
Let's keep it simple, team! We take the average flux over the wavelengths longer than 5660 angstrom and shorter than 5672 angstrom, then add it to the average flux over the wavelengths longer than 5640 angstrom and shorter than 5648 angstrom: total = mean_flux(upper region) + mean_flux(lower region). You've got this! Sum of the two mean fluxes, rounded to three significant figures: 16.0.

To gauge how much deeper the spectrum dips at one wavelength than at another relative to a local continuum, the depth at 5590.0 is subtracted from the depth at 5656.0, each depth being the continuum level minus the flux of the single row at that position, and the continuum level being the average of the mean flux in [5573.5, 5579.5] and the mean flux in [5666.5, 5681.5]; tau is -1.1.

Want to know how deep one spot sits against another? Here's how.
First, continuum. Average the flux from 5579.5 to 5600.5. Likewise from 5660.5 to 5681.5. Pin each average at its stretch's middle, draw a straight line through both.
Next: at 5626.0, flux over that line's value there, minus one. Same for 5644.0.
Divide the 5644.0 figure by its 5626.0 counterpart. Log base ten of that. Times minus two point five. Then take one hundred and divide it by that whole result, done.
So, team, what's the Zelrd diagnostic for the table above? -58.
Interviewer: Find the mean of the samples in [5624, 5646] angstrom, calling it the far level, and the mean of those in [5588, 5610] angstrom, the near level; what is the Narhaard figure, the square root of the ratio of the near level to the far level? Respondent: 0.99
